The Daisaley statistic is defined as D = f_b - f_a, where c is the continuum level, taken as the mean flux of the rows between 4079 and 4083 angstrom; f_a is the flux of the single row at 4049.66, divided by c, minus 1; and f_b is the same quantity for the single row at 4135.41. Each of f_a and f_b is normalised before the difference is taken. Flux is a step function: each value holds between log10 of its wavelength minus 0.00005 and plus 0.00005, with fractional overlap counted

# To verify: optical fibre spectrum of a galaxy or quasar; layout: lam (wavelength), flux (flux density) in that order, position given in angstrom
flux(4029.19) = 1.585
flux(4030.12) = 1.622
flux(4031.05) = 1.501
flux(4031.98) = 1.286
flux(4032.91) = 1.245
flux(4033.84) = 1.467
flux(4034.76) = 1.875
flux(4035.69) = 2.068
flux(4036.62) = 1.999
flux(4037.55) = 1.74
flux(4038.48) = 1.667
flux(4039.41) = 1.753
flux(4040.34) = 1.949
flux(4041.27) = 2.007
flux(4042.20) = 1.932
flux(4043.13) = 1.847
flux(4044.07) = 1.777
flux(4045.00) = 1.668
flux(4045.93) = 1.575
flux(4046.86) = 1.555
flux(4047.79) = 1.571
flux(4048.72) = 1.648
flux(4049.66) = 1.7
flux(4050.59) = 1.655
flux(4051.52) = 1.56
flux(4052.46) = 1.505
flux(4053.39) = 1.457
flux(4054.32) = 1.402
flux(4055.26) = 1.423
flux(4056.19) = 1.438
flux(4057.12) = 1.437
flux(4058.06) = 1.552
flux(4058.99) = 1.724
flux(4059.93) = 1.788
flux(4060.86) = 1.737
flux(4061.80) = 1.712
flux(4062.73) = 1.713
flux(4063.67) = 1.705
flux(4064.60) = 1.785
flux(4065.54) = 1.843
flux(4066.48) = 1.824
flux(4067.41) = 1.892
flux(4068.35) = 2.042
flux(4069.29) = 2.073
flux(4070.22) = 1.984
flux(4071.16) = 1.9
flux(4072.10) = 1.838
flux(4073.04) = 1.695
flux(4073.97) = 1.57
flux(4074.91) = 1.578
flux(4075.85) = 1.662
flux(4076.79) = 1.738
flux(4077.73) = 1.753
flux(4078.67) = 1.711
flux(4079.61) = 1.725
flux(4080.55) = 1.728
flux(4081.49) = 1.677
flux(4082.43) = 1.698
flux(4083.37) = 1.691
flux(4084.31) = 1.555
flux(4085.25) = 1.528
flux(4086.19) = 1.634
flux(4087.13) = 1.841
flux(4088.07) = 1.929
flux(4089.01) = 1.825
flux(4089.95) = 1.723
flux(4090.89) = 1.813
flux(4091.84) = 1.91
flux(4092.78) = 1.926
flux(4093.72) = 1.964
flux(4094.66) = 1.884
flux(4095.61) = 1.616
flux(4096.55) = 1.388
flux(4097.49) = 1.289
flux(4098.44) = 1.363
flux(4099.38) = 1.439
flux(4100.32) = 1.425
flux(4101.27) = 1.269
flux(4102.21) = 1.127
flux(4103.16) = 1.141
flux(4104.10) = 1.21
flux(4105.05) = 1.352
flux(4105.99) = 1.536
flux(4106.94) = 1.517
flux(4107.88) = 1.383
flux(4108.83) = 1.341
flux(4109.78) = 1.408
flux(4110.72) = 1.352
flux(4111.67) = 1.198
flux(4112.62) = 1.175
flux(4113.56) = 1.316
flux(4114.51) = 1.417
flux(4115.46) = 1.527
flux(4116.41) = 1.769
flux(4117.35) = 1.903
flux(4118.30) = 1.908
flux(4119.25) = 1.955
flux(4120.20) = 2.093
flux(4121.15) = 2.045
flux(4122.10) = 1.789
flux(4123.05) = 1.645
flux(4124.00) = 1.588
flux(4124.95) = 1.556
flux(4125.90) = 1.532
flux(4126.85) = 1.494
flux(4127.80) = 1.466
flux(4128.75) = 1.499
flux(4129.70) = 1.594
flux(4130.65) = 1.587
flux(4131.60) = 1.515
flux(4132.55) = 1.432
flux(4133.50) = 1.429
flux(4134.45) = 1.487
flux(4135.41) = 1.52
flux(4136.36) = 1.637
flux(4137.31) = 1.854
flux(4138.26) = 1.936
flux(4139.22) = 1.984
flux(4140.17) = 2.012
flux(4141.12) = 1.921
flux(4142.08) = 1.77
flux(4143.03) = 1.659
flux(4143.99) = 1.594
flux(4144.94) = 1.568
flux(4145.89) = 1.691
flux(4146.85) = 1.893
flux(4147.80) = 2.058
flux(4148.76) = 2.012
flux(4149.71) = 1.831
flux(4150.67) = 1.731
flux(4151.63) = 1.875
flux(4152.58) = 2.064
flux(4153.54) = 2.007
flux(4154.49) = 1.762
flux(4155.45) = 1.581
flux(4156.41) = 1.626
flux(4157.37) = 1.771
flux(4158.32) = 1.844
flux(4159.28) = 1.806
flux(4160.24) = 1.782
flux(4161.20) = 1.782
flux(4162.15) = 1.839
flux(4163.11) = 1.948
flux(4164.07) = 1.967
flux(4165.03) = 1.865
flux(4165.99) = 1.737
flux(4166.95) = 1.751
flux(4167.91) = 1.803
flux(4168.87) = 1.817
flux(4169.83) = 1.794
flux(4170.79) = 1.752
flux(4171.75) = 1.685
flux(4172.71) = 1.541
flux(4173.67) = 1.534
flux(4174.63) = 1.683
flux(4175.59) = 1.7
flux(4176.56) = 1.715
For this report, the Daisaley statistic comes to -0.11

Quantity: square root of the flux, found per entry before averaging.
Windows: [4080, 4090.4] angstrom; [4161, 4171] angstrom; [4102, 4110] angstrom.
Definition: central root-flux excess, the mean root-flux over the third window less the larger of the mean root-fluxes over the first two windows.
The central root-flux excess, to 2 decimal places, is -0.20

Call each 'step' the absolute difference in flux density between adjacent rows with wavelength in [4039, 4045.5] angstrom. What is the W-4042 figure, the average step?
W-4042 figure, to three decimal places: 0.099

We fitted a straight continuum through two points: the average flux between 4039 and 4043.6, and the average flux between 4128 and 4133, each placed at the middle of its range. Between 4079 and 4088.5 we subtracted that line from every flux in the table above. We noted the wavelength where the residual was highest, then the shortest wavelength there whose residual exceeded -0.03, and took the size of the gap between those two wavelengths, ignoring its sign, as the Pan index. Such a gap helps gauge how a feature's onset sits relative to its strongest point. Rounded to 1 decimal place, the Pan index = 8.5 angstrom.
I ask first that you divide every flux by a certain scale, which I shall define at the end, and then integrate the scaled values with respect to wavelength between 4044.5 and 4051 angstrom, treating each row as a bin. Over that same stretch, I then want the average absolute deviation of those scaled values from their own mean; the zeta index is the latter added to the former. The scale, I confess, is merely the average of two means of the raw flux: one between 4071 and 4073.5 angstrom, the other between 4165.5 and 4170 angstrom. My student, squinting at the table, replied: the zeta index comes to 5.9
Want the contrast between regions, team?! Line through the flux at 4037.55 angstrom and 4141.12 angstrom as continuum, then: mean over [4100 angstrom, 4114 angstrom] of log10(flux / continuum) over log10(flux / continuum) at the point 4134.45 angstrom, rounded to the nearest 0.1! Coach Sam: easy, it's 1.4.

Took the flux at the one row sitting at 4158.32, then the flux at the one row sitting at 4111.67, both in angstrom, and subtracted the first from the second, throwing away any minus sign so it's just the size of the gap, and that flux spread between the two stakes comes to 0.6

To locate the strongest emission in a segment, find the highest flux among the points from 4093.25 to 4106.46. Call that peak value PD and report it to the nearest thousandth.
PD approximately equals 1.964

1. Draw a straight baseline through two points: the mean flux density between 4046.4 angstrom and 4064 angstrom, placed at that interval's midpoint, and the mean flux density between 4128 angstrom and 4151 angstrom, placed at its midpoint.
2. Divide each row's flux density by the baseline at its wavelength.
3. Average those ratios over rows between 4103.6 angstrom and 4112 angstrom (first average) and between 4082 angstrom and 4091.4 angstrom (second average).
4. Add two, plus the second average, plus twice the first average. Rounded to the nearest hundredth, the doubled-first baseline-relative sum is 4.69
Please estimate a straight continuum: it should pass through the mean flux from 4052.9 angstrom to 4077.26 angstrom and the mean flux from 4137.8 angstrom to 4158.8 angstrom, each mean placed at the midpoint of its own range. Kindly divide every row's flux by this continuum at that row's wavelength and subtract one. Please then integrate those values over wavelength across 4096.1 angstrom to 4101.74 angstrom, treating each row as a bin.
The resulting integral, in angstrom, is -1.3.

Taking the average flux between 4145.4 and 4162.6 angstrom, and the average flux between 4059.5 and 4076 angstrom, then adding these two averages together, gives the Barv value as 3.63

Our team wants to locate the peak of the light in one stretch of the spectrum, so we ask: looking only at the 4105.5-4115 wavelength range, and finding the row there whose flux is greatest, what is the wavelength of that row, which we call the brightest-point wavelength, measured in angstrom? 4105.99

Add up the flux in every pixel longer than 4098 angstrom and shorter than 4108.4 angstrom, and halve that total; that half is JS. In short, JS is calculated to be 7.4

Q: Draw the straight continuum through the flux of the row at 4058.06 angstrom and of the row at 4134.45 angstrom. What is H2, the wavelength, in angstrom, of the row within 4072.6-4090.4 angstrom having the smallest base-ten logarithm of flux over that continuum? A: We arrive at 4085.25 angstrom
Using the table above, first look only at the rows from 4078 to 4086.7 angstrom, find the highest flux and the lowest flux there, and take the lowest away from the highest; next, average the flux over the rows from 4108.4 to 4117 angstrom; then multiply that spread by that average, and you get 0.28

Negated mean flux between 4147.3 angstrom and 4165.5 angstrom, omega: -1.85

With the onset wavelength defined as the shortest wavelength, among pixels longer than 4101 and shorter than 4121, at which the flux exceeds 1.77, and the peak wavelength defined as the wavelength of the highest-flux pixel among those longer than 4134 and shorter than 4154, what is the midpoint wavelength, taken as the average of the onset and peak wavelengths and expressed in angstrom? 4135.0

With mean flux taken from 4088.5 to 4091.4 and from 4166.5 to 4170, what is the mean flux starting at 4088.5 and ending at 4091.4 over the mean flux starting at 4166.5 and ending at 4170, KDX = 1.00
